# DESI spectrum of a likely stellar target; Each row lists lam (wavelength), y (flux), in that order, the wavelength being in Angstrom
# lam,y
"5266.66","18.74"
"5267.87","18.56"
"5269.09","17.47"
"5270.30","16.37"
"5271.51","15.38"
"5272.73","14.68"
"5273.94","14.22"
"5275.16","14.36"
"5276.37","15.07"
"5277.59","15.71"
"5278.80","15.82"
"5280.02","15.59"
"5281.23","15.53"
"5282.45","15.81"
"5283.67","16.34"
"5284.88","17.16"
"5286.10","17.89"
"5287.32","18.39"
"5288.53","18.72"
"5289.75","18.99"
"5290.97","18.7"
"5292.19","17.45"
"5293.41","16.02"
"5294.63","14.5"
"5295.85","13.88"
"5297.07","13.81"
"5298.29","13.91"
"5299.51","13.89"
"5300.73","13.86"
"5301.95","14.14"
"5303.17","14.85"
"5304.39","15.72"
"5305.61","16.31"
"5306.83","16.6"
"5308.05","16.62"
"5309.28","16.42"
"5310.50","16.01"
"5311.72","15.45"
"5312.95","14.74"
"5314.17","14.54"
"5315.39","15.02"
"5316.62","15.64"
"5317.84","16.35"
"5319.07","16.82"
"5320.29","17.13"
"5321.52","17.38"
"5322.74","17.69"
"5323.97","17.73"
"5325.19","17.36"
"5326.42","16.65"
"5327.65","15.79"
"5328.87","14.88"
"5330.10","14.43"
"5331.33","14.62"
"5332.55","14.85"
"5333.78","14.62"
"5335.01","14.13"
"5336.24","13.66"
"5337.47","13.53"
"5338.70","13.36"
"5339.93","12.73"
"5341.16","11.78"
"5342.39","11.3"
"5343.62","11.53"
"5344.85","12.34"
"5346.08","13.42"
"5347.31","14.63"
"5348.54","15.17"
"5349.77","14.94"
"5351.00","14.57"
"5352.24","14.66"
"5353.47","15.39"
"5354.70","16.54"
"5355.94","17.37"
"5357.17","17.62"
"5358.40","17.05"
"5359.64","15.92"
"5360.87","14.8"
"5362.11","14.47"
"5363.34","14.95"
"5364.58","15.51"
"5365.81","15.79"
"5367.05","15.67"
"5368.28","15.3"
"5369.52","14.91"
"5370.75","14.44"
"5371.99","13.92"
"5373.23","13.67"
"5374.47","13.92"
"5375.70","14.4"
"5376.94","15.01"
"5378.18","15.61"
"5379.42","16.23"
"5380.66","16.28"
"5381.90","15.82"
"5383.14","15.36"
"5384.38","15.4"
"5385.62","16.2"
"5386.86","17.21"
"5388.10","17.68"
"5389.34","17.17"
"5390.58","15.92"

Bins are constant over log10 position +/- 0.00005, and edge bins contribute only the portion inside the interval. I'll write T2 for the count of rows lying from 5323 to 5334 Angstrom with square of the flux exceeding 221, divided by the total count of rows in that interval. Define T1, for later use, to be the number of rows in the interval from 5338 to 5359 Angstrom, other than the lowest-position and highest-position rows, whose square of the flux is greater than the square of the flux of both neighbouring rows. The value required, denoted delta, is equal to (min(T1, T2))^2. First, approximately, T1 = 2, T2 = 0.56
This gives 0.3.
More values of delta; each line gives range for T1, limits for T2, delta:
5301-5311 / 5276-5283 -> 1.0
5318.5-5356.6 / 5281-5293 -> 1.0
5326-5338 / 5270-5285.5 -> 0.6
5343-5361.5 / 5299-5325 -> 0.5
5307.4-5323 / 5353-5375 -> 0.0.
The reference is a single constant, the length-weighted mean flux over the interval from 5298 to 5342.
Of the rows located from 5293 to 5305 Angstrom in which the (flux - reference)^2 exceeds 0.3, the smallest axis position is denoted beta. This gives 5293.41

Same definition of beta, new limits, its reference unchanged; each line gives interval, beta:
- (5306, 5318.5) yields 5306.83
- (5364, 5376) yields 5370.75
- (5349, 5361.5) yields 5351.00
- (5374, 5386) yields 5374.47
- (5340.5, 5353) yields 5341.16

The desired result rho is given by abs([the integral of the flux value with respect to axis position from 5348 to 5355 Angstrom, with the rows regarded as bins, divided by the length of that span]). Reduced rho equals 15.2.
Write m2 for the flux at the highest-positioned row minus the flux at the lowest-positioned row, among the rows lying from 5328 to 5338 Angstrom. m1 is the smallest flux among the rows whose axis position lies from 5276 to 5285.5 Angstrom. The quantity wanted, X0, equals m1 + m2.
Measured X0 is 14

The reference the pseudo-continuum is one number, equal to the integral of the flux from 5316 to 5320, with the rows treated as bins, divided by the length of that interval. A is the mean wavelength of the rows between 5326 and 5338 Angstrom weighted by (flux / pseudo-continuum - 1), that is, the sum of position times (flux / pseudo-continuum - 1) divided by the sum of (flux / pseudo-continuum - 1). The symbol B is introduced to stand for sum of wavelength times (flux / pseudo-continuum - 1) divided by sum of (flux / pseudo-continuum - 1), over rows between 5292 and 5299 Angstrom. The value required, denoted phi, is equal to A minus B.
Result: 36.6 Angstrom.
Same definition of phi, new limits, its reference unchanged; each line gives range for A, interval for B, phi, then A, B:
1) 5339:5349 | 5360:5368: -19.8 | 5343.4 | 5363.2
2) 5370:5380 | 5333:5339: 37.4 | 5373.9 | 5336.6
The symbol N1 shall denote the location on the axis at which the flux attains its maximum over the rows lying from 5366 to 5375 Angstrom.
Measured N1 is 5367.05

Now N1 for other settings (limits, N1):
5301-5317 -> 5308.05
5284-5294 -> 5289.75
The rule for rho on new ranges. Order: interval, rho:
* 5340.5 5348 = 12.5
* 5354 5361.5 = 16.5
